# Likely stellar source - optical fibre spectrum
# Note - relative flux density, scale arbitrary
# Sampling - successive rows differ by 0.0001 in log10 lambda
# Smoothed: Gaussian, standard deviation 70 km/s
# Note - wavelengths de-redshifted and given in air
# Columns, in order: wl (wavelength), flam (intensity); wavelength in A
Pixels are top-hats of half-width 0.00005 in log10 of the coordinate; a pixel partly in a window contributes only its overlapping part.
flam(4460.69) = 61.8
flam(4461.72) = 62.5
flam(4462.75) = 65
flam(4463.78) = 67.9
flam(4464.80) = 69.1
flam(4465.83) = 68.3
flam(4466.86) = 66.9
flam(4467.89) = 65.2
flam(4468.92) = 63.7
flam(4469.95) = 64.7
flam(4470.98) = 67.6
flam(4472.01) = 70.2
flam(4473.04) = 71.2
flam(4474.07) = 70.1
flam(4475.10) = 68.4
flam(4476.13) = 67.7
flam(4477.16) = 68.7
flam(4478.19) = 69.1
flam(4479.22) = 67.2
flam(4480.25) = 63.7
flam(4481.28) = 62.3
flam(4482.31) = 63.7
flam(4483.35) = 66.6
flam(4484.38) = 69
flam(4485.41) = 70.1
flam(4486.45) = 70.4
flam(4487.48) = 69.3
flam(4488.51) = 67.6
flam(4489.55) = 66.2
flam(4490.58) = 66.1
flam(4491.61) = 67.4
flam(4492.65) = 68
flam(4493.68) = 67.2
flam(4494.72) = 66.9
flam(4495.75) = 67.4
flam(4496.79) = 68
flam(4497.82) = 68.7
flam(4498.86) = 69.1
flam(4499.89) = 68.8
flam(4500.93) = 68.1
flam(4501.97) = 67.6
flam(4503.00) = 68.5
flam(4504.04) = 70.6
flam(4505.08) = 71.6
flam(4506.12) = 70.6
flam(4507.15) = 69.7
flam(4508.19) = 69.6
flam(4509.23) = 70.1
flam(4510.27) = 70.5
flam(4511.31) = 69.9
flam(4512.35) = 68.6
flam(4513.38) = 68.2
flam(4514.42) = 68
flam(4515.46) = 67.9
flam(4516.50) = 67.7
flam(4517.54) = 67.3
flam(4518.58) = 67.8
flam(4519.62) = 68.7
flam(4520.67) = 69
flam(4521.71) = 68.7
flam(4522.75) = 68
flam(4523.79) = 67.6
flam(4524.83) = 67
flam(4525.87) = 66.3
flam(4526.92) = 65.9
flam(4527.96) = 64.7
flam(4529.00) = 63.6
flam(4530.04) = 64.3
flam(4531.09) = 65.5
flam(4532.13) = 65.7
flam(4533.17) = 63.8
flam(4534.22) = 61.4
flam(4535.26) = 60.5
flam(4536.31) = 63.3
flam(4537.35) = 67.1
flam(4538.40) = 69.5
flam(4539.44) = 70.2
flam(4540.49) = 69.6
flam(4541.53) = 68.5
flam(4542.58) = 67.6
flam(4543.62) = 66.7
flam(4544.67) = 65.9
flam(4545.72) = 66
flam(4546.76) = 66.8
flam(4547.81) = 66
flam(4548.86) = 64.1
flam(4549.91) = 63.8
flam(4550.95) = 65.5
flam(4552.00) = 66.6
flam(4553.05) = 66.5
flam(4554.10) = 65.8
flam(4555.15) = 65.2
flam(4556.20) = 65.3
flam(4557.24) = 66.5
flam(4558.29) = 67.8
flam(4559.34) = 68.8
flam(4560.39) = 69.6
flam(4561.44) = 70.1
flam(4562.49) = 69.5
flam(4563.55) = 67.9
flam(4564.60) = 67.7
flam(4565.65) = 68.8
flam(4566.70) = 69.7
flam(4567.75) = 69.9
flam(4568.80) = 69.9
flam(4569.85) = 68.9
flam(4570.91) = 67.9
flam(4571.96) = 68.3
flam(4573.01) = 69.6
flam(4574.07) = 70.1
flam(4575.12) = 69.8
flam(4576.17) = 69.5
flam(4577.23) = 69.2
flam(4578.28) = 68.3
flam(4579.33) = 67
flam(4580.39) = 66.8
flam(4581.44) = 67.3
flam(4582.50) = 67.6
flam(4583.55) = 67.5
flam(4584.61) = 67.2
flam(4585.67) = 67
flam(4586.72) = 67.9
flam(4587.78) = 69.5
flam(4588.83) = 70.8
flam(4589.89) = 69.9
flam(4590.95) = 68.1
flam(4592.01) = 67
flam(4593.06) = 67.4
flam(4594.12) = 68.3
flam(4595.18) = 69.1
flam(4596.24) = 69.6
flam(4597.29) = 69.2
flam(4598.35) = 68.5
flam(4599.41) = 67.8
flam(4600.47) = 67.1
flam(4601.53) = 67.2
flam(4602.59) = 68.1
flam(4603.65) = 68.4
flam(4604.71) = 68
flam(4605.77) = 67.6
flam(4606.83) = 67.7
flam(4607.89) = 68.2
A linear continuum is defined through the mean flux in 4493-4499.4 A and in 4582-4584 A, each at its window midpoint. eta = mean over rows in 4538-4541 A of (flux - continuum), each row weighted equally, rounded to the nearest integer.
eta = 2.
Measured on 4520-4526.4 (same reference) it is 0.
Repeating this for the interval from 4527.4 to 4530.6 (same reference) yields -4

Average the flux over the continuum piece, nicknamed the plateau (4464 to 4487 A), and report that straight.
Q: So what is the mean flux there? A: 67.5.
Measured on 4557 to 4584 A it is 68.6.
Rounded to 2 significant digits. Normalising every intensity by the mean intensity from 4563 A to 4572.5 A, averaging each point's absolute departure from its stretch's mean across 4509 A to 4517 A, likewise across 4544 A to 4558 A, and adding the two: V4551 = 0.024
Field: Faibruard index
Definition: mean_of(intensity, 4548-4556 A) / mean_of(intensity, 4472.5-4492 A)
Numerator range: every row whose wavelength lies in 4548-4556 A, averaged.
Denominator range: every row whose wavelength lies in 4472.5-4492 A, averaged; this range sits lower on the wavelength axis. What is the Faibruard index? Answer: 0.97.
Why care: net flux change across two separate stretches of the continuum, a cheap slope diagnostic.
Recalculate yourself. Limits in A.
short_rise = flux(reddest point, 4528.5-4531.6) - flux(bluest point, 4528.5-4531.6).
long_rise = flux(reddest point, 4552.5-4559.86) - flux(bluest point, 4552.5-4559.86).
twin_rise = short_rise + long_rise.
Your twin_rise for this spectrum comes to 4.2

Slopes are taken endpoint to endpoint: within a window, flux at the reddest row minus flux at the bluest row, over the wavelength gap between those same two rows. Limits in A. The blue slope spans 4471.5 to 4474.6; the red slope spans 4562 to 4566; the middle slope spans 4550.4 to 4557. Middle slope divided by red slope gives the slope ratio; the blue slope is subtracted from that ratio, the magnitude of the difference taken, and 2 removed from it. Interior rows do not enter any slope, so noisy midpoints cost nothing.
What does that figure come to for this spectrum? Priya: -1.8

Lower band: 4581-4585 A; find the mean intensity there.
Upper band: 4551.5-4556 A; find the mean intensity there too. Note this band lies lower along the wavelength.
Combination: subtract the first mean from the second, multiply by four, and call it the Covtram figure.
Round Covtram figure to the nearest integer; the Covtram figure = -6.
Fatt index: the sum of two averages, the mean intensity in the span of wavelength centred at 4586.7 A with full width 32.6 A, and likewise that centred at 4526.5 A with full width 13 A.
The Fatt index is 135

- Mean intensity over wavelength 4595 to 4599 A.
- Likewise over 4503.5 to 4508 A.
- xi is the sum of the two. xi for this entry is 140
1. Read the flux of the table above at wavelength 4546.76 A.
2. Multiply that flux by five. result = 334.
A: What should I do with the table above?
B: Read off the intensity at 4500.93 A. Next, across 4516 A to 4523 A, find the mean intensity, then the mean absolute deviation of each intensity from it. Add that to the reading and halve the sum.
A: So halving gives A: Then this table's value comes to 34.3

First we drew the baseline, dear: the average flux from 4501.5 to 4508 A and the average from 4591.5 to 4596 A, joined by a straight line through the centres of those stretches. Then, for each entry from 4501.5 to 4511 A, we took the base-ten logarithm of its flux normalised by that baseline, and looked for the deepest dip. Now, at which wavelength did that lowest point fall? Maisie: 4501.97 A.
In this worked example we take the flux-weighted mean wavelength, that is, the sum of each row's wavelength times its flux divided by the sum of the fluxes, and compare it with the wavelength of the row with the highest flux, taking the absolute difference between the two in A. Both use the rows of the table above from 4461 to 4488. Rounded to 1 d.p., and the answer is 1.6 A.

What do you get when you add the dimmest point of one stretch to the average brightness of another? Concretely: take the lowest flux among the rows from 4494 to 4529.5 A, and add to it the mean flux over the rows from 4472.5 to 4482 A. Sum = 131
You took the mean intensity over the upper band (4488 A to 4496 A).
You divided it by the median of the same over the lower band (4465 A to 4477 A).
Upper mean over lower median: 0.99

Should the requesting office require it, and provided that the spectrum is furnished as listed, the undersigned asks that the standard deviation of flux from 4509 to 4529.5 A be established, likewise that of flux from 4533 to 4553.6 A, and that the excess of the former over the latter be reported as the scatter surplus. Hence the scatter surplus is -0.9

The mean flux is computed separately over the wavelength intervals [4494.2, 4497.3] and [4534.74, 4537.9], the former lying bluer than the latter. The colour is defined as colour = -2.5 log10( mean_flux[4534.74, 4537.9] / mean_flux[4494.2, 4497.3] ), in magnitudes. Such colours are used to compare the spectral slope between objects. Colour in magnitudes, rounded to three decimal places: 0.063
